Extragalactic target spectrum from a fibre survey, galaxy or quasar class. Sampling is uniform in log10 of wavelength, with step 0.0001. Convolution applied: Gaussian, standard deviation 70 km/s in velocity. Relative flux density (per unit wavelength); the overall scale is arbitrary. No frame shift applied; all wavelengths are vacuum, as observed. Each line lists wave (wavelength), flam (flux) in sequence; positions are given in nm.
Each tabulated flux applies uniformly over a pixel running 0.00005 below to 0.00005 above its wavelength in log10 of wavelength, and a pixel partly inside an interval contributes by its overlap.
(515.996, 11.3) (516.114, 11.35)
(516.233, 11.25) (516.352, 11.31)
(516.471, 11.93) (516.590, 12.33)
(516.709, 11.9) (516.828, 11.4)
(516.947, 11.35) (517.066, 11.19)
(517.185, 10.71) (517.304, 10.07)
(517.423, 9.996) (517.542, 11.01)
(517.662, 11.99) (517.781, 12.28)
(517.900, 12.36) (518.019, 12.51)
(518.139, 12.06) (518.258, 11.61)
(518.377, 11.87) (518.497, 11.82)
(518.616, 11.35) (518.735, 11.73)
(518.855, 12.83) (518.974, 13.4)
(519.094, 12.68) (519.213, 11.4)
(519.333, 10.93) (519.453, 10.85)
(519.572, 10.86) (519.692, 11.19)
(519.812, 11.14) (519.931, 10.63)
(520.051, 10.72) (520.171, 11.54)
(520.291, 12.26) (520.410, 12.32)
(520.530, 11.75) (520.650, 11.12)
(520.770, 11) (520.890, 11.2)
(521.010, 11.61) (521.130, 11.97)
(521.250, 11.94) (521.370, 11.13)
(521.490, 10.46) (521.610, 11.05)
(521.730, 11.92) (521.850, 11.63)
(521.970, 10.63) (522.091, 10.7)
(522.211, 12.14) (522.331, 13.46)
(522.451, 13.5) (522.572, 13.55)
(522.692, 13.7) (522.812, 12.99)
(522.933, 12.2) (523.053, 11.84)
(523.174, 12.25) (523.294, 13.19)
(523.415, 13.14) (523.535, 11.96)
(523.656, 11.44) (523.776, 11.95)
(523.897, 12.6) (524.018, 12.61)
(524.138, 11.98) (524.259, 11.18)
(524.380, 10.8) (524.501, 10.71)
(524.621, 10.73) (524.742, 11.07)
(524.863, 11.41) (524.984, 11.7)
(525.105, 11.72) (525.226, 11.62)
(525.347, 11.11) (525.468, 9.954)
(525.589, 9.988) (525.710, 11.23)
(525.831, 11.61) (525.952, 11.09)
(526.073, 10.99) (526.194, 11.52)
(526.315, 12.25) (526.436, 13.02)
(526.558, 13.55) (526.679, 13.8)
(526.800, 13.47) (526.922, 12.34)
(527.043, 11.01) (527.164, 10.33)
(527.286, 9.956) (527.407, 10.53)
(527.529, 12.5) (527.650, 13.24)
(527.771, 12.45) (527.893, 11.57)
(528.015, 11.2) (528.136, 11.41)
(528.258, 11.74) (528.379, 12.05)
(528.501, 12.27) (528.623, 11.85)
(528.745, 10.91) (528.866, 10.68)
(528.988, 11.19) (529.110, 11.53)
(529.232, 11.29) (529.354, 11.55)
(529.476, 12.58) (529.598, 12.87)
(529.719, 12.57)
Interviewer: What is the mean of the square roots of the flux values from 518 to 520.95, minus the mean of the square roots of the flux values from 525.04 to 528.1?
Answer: -0.01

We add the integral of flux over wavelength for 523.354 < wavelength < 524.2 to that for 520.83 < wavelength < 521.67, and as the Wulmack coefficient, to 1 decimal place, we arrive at 19.9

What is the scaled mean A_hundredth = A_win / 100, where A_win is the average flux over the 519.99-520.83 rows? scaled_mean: 0.115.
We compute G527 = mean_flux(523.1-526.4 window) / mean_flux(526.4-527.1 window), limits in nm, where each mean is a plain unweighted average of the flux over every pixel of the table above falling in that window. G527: 0.90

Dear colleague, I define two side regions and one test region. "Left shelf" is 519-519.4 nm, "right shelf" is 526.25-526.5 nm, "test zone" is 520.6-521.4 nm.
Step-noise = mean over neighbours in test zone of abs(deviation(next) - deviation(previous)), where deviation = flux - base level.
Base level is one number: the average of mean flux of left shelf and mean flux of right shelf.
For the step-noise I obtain 0.32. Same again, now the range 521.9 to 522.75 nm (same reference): 0.51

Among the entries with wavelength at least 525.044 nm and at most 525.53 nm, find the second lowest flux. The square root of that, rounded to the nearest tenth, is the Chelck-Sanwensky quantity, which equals 3.3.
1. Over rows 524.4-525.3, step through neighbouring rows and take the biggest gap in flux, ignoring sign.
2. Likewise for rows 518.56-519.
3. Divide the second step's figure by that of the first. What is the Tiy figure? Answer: 3.24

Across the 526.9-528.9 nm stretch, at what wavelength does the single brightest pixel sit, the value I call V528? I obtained 527.650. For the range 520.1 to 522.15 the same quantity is 520.410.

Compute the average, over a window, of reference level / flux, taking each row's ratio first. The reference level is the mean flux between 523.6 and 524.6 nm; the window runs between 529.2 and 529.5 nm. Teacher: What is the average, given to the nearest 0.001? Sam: 0.990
